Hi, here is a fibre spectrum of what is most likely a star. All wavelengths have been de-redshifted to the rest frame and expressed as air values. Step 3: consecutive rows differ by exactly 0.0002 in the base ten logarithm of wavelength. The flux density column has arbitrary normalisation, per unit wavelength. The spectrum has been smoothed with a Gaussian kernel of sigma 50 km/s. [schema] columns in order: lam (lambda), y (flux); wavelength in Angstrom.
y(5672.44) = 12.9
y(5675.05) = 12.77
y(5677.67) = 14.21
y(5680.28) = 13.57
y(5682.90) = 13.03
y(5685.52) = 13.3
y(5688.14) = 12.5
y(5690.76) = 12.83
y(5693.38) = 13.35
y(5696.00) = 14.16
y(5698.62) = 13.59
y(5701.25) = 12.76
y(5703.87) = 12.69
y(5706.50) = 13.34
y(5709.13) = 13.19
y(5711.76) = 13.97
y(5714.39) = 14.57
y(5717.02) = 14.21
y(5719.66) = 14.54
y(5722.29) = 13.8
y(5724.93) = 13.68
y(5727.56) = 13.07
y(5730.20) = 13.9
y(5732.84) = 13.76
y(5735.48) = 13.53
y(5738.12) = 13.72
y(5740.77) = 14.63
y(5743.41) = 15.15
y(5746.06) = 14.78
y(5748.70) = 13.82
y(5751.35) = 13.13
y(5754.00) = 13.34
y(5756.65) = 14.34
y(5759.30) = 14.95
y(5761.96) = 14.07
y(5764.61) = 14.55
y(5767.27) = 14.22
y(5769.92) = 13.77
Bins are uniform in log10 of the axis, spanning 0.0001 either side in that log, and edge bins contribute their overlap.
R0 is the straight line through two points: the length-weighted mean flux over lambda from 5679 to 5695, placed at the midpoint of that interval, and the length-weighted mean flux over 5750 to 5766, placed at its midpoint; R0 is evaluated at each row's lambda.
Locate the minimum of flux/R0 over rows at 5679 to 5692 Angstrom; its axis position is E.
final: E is 5688.14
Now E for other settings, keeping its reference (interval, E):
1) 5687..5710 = 5703.87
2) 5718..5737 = 5727.56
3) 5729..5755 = 5751.35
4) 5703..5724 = 5703.87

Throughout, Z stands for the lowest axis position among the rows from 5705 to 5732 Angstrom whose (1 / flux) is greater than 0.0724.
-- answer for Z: 5706.50 Angstrom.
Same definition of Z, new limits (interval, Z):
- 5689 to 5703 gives 5690.76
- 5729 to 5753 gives 5732.84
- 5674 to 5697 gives 5675.05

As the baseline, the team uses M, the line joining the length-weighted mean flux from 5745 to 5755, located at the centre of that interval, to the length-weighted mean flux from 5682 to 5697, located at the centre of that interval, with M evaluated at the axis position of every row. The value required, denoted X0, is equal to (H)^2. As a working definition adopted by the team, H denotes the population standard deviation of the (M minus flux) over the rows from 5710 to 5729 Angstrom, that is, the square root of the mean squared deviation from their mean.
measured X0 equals 0.28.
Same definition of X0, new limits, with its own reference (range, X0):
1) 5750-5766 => 0.38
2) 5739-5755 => 0.63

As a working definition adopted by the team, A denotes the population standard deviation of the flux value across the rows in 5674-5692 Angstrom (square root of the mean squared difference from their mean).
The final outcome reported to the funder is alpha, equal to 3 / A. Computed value 5.6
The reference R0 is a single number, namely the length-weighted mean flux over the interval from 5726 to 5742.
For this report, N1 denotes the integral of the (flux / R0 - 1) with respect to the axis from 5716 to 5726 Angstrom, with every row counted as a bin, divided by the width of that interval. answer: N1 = 0.022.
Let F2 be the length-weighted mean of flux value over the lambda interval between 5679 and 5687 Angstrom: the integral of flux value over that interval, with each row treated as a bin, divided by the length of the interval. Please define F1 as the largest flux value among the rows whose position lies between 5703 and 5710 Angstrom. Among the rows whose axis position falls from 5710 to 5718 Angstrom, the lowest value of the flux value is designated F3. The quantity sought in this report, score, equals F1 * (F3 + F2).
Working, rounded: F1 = 13.34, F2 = 13.3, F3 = 13.97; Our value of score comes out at 363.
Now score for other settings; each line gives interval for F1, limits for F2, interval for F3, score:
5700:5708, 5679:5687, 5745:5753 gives 352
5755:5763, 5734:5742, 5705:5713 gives 406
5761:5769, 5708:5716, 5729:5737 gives 400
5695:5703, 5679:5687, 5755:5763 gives 387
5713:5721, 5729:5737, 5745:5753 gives 391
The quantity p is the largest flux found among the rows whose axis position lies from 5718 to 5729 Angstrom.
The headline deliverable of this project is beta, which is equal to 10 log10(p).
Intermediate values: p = 14.54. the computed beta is 11.63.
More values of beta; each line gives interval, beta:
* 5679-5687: 11.33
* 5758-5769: 11.75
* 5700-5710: 11.25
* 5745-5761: 11.75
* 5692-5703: 11.51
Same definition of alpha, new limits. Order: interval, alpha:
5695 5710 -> 6.0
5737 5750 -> 5.4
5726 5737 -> 9.5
